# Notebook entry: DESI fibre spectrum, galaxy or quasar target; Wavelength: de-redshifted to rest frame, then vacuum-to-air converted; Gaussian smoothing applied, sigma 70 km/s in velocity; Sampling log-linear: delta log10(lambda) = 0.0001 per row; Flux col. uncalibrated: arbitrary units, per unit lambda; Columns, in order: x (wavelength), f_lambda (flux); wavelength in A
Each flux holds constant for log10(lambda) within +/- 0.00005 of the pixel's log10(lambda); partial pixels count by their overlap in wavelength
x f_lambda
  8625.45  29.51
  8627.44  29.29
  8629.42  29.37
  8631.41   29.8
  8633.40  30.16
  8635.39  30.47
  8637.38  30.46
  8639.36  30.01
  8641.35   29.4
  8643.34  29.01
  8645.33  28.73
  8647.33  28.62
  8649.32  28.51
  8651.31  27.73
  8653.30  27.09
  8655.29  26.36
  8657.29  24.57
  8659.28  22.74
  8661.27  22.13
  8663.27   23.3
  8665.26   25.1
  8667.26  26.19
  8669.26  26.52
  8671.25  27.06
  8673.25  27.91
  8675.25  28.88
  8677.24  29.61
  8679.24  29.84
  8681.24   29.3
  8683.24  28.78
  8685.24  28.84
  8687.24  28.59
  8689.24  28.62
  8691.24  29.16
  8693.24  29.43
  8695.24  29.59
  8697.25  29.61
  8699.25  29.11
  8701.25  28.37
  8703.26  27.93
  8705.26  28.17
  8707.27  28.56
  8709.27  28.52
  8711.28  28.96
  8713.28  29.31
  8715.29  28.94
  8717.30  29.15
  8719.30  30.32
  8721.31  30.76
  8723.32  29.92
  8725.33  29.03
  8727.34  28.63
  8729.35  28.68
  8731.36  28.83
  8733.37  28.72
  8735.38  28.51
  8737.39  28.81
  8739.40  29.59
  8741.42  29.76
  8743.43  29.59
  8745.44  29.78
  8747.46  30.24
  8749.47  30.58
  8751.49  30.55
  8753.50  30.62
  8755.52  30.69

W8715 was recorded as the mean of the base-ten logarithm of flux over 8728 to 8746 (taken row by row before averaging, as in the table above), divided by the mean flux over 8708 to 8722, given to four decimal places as 0.0498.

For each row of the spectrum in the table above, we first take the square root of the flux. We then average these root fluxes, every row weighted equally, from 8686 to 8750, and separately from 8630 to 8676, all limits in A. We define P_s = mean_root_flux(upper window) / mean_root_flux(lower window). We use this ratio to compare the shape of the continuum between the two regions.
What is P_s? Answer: 1.03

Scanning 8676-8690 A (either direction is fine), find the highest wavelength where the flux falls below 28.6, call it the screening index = 8687.24 A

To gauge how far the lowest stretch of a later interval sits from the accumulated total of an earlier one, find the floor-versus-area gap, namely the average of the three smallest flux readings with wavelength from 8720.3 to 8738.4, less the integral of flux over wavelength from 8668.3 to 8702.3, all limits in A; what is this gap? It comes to -950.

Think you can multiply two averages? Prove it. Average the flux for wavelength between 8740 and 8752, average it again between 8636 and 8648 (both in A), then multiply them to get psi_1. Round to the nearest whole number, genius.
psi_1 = 884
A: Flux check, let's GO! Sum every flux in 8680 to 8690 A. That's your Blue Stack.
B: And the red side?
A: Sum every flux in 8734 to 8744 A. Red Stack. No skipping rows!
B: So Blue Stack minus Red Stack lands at -2.1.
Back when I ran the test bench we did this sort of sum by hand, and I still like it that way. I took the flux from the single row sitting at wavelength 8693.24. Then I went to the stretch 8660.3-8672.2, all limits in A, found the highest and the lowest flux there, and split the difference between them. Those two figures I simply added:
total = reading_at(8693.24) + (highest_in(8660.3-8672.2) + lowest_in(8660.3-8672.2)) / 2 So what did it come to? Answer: 54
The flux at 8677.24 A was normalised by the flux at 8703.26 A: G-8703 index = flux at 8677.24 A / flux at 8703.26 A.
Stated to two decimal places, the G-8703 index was 1.06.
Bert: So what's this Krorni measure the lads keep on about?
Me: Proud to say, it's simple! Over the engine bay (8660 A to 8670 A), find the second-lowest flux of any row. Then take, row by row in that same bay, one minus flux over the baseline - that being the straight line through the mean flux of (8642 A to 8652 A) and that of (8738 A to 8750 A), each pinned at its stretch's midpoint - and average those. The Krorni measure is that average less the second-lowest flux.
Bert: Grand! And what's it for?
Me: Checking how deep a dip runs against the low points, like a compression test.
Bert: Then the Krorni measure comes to -23.2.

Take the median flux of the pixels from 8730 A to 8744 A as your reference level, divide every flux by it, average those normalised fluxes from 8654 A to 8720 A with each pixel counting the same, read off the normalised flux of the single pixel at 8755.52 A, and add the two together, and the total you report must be 2.03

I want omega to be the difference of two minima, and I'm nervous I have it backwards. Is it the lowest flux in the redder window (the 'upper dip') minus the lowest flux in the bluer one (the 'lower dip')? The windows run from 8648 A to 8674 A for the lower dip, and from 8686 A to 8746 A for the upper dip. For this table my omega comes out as 5.8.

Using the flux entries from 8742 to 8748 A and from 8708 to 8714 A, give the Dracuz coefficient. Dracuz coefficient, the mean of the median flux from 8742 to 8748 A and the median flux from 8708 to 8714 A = 29.4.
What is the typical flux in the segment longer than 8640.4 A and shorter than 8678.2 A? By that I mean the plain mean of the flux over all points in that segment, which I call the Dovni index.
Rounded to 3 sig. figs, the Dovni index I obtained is 26.8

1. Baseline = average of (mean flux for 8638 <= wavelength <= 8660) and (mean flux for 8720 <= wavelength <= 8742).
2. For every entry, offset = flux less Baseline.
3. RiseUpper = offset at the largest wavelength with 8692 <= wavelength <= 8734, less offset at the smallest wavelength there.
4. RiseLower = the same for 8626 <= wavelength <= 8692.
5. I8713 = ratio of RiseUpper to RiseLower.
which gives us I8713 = 5.5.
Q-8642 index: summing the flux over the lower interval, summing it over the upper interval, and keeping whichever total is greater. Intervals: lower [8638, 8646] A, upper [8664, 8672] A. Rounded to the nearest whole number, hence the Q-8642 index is 117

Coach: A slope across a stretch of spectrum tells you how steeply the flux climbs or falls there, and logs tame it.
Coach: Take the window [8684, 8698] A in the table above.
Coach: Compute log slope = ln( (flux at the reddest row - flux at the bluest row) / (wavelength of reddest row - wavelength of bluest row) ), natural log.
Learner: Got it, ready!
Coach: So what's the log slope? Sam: -2.75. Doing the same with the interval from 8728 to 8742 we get -2.41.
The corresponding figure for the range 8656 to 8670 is -1.81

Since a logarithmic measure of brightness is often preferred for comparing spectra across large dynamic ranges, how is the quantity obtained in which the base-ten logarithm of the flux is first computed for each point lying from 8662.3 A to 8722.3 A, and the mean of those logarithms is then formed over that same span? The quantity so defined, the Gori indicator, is 1.45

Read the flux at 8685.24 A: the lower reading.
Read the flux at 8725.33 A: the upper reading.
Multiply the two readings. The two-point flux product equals 837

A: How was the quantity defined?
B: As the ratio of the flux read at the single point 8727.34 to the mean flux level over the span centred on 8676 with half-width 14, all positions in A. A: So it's 1.03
